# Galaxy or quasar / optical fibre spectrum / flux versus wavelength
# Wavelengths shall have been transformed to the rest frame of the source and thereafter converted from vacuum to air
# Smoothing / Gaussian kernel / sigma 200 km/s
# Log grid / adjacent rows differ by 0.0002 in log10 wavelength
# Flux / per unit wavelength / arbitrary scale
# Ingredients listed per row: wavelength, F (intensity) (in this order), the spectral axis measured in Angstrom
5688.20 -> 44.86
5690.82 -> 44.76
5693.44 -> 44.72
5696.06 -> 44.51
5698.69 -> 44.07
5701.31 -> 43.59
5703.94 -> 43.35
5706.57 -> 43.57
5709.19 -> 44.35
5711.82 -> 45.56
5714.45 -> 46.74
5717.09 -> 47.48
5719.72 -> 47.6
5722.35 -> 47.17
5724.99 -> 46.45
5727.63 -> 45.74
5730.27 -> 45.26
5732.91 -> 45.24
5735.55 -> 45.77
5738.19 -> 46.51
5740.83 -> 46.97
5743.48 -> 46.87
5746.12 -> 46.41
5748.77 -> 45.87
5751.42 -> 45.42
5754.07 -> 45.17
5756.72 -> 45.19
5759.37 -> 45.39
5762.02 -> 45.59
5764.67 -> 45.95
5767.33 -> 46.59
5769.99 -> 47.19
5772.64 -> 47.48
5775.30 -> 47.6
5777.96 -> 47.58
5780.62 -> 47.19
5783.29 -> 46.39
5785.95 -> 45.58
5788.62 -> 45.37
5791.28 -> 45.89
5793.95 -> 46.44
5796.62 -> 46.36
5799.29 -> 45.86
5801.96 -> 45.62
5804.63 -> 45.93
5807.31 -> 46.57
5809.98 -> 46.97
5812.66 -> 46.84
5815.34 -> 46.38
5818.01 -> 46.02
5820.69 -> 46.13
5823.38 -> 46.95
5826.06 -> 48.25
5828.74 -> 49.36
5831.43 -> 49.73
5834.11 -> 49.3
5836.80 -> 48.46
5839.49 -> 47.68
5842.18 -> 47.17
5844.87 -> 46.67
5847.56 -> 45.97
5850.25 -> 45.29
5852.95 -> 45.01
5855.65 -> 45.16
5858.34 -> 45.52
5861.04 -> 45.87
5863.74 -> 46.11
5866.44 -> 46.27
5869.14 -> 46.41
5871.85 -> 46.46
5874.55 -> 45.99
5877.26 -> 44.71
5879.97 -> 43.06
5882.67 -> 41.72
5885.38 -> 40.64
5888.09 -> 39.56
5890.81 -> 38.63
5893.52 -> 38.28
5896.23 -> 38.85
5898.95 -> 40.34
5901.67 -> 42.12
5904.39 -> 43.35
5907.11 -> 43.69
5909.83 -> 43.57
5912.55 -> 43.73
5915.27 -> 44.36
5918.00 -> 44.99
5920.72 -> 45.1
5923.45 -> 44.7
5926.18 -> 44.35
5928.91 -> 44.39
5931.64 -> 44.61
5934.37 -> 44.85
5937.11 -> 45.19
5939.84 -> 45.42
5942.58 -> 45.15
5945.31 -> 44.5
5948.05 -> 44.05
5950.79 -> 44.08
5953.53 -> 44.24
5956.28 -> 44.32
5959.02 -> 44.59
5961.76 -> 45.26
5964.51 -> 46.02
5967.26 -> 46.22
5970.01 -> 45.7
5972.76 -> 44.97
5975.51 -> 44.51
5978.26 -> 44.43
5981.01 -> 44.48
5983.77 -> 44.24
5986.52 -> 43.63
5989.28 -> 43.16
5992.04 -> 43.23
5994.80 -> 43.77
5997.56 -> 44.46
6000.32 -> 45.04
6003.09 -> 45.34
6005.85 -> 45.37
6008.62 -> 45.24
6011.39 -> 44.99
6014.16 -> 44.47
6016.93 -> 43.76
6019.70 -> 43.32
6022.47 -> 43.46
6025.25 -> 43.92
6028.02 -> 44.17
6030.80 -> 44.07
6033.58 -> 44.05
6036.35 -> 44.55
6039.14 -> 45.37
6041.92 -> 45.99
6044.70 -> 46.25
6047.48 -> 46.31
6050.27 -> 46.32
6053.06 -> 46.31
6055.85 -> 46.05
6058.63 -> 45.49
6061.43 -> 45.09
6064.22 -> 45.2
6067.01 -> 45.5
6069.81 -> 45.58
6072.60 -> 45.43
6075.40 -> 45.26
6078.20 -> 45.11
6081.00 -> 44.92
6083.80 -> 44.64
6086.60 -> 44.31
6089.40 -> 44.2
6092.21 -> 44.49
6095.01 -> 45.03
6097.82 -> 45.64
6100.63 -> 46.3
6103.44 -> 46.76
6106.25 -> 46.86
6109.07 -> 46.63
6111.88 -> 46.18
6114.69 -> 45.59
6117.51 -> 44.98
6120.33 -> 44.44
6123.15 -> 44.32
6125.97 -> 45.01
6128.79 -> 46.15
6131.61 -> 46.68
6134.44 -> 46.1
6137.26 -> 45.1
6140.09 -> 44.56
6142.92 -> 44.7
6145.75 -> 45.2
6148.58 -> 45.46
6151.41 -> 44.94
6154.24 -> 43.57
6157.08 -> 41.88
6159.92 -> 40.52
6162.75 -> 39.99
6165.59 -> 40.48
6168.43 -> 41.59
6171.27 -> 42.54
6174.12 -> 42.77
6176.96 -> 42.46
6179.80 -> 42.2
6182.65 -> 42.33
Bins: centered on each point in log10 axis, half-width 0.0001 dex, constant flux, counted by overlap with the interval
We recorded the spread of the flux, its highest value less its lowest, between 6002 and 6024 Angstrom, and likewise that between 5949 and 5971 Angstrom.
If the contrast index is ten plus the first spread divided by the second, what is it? 10.96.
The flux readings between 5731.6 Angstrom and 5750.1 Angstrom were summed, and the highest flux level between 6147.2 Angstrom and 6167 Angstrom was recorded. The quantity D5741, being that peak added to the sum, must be 369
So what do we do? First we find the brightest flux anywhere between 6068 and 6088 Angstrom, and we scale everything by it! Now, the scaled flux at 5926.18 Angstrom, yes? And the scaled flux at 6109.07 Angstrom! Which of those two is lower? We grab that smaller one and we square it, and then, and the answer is 0.95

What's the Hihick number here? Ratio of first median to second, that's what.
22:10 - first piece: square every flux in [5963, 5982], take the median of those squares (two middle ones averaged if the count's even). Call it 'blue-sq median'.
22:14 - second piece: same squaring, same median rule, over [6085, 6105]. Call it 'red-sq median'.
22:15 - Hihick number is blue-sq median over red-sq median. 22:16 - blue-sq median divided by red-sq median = 1.00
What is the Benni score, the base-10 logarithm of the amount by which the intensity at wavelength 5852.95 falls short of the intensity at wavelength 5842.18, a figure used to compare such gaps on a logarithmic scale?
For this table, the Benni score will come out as 0.33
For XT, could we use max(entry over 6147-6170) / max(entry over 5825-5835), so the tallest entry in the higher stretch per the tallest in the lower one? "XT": 0.91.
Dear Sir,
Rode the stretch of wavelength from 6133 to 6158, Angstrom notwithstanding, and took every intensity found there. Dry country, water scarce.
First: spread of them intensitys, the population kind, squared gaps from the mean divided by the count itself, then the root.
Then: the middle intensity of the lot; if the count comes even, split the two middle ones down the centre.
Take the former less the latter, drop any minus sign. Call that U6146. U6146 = 43.8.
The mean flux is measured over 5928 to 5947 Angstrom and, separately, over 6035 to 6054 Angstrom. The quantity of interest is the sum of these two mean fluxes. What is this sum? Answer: 90.7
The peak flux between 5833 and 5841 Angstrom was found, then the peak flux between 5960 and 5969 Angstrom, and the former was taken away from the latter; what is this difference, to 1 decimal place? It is -3.1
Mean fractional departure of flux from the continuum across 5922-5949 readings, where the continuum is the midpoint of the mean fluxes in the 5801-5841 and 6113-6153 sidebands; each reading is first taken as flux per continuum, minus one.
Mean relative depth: -0.034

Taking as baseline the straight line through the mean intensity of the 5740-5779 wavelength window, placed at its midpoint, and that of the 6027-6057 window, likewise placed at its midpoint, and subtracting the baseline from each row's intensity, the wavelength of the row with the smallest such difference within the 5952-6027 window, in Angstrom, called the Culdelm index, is 5989.28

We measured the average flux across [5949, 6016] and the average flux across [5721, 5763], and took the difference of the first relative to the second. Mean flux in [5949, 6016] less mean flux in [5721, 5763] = -1.3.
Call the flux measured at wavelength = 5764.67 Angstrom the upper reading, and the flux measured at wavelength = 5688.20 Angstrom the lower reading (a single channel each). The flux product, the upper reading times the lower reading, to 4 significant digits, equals 2061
